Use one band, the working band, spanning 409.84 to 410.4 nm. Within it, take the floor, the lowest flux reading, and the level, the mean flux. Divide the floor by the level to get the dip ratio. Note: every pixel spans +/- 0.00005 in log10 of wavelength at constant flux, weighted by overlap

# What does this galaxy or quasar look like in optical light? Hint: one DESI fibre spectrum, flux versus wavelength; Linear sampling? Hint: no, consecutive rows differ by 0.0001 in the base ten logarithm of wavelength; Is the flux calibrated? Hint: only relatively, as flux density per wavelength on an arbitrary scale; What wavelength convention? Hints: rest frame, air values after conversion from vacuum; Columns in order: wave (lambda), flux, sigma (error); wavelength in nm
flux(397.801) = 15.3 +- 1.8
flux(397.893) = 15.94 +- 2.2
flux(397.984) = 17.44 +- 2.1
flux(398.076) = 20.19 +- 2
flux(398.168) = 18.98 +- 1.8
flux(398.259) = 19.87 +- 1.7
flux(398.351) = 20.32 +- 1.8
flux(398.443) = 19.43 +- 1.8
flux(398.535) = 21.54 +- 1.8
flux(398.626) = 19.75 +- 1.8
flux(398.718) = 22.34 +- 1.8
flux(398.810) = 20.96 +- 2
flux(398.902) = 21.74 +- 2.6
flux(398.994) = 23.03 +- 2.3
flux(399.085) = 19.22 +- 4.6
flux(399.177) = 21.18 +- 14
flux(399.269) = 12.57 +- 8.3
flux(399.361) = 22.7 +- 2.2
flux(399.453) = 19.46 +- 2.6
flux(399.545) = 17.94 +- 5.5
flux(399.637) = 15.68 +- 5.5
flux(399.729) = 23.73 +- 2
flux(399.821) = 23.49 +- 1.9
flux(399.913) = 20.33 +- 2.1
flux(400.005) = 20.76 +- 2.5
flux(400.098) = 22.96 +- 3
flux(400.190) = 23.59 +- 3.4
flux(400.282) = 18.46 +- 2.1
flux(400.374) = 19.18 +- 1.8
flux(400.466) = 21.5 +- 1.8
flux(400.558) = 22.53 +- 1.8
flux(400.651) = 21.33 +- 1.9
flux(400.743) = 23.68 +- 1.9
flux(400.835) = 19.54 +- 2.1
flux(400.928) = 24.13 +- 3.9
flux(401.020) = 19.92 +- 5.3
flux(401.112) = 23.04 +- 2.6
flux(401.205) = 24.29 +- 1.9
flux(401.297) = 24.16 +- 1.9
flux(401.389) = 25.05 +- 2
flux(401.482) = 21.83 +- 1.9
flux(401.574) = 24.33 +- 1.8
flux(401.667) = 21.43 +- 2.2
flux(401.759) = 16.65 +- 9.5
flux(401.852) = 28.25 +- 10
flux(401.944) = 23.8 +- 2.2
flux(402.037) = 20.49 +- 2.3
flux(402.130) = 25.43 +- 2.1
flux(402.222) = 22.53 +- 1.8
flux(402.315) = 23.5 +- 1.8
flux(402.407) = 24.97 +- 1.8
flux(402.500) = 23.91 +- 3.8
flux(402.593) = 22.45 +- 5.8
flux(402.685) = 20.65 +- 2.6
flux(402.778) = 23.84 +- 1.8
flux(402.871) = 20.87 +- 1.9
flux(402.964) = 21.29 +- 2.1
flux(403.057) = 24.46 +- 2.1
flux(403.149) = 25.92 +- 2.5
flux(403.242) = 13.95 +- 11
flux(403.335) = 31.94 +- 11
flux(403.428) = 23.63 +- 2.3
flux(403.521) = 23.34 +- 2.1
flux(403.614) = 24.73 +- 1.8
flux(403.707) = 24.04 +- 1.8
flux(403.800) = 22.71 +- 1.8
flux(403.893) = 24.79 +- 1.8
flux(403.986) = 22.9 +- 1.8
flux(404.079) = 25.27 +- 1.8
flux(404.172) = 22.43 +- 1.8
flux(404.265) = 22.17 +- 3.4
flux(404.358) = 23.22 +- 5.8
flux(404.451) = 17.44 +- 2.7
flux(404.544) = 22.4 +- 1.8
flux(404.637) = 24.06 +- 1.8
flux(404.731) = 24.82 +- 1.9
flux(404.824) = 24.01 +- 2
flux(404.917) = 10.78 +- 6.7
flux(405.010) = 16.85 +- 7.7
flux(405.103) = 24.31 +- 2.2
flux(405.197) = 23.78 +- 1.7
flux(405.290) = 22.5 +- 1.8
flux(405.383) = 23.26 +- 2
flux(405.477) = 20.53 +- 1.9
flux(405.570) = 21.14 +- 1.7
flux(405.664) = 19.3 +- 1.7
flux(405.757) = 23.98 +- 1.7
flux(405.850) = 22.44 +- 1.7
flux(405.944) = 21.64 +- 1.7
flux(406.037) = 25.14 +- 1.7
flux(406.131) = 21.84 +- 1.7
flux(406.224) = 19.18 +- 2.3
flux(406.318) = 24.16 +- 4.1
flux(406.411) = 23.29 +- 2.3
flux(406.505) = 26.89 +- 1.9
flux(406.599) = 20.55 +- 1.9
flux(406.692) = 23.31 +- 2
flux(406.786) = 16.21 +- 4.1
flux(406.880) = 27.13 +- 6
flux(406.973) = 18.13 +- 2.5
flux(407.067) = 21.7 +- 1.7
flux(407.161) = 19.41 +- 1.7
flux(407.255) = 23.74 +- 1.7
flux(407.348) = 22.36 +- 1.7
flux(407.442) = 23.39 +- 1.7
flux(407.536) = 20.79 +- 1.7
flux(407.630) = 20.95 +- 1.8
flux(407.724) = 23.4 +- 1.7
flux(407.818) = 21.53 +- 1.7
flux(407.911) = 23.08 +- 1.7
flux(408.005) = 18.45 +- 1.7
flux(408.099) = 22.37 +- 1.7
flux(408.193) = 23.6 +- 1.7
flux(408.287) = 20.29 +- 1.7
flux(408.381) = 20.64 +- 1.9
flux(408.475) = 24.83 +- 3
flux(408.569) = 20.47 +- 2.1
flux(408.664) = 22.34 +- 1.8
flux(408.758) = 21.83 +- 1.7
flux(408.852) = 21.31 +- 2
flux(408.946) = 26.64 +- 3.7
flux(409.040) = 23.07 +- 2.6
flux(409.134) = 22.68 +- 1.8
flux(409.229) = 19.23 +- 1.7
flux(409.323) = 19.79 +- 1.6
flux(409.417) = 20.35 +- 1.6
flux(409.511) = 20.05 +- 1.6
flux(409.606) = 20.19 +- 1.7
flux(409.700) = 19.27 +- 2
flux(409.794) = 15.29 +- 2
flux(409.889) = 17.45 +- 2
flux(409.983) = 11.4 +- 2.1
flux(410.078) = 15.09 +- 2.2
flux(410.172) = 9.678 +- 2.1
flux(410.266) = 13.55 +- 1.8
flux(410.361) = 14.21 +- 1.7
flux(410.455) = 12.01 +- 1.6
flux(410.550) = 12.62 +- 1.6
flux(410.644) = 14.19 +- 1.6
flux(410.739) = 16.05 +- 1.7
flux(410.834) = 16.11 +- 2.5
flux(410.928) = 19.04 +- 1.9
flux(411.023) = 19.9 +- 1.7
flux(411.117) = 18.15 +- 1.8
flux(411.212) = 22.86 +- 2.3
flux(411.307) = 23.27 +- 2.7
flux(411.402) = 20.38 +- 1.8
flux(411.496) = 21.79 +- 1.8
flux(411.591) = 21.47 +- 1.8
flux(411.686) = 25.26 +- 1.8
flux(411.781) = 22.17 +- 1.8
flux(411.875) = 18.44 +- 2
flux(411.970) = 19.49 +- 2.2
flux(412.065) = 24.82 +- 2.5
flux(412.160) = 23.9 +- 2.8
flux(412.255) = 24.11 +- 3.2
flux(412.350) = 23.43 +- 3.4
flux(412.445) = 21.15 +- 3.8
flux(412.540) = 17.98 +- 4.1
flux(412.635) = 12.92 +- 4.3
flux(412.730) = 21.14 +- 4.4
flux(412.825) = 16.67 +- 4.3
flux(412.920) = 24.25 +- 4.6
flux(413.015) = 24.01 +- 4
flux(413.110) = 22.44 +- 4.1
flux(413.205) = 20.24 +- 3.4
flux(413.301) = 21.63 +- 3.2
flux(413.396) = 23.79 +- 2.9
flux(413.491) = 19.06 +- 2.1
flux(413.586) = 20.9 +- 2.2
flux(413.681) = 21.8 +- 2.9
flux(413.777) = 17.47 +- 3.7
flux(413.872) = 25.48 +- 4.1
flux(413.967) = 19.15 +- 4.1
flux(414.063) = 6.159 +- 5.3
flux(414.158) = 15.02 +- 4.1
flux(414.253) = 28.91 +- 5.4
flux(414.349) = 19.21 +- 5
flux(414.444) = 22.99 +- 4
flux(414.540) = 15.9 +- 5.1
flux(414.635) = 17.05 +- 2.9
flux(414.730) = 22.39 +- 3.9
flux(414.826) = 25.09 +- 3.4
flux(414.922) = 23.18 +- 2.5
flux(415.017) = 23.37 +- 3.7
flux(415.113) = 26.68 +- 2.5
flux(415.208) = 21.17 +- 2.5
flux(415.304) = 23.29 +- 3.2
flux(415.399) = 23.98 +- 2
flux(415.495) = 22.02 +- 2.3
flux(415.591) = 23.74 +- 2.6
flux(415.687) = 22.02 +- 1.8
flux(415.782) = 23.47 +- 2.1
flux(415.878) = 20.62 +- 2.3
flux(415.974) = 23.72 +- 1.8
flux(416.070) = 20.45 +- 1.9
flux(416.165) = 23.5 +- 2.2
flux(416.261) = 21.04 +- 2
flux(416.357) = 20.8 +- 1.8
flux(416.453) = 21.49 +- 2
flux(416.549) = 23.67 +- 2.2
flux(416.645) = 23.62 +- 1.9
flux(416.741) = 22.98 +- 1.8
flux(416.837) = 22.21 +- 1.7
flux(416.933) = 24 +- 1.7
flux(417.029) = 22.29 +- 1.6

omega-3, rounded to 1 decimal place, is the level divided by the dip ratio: 19.0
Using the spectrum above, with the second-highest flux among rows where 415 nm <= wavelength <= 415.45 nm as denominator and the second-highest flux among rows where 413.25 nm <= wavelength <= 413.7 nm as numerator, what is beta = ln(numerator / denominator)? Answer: -0.10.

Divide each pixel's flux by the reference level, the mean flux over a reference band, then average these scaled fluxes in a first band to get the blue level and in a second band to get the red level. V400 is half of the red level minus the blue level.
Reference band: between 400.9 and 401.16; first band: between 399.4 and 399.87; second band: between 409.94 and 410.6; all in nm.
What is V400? -0.17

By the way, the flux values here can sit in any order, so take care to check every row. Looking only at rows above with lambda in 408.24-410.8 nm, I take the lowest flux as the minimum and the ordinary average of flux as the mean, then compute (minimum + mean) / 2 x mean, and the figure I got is 256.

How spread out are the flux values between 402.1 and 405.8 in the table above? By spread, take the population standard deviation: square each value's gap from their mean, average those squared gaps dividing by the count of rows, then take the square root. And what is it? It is 3.4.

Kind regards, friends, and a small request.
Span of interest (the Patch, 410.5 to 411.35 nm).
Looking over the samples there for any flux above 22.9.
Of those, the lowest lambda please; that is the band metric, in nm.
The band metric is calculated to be 411.307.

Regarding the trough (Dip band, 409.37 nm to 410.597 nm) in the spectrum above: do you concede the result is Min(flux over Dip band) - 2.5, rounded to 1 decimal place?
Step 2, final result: 7.2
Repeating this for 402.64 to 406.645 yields 8.3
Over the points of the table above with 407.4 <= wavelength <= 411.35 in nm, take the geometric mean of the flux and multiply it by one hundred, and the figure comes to 1886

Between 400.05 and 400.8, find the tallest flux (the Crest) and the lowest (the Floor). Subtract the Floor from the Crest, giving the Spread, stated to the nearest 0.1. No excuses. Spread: 5.2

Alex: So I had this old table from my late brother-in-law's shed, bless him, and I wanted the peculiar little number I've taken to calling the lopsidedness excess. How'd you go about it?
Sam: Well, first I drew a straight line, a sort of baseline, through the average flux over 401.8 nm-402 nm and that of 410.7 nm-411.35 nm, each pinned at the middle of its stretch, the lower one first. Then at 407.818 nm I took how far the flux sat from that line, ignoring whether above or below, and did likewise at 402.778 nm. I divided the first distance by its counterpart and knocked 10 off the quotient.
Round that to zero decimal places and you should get -10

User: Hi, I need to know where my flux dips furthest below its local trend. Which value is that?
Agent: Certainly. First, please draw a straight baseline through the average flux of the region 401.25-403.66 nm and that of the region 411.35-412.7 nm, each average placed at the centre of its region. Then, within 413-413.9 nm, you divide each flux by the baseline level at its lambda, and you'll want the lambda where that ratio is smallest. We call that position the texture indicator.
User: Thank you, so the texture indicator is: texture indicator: 413.777 nm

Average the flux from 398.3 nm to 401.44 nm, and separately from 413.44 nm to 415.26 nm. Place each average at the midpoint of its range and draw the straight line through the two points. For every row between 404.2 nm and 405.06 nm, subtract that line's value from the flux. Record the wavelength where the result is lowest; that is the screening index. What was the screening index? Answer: 404.917 nm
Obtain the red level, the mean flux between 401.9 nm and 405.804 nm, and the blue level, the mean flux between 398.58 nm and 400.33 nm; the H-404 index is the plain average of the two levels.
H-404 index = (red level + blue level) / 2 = 21.6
